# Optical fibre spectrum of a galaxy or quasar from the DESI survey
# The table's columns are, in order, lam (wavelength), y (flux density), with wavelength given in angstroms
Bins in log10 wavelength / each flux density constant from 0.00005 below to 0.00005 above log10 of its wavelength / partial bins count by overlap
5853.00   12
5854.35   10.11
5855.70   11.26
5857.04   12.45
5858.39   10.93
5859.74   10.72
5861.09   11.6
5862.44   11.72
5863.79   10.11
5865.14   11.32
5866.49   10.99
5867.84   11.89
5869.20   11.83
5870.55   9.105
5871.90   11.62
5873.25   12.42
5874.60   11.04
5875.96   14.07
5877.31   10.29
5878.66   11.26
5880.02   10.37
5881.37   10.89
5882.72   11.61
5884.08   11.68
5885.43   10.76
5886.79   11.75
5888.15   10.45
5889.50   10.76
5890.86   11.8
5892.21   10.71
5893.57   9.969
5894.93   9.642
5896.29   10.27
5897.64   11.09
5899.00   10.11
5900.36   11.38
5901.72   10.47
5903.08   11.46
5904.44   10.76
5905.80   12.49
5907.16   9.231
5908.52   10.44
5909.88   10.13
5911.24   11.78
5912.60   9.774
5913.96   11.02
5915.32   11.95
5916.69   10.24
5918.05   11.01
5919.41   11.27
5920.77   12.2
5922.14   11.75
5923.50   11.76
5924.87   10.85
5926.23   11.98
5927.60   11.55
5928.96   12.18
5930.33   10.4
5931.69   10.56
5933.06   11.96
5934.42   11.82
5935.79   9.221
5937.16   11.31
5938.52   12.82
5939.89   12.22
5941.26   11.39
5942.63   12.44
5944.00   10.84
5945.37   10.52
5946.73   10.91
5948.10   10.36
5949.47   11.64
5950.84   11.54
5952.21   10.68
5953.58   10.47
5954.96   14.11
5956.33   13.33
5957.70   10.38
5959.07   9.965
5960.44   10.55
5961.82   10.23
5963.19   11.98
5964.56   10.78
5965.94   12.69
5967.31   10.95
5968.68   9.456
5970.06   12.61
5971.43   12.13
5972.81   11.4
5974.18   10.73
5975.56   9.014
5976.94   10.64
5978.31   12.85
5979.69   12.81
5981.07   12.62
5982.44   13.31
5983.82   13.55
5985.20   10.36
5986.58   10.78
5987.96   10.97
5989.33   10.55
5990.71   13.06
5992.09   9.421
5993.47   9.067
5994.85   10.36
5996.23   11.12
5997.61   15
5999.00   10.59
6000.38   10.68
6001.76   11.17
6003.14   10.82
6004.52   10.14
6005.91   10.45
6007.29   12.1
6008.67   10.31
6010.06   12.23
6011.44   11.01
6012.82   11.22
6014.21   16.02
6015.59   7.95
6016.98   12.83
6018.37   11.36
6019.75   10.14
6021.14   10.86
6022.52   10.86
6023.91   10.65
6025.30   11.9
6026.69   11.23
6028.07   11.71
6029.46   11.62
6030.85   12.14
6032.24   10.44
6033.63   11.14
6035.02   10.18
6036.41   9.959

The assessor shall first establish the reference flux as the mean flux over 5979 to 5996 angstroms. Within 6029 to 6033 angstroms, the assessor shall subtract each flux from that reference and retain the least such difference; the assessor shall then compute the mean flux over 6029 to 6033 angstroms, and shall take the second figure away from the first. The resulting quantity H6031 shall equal -12.1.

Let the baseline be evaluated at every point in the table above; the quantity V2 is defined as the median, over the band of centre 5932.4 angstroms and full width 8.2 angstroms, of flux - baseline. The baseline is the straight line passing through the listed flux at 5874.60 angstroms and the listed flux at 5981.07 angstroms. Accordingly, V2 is -0.72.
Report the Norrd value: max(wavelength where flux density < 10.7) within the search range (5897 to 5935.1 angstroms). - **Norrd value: 5931.69 angstroms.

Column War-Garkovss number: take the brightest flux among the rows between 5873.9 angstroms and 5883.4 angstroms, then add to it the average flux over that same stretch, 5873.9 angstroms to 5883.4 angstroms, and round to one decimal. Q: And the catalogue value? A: 25.4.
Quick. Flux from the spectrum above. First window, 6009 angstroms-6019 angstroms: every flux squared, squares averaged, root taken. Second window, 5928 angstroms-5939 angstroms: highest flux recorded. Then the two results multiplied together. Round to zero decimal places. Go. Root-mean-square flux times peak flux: 154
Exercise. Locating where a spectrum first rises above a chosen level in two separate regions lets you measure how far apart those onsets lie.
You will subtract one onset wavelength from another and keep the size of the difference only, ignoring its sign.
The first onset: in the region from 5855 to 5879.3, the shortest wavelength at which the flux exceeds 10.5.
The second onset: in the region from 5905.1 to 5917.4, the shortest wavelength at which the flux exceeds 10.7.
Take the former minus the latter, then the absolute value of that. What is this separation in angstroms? 50.1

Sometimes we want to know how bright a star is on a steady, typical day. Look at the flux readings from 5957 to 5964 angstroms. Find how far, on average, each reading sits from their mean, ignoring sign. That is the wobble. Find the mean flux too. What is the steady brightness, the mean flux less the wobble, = 10.1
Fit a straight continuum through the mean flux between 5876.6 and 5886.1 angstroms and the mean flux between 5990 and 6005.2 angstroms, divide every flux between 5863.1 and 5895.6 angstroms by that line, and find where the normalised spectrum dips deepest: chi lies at 5870.55 angstroms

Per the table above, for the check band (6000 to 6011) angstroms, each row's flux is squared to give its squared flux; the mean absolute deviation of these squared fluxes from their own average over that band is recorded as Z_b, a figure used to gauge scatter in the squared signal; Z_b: 14.2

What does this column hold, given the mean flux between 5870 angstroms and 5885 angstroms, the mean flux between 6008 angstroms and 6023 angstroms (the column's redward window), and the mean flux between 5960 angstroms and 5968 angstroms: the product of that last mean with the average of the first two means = 127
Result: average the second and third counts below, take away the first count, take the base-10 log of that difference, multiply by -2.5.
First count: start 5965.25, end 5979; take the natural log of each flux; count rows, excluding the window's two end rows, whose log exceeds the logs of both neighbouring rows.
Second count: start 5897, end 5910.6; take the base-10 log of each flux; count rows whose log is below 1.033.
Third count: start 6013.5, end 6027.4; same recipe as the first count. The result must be -1.2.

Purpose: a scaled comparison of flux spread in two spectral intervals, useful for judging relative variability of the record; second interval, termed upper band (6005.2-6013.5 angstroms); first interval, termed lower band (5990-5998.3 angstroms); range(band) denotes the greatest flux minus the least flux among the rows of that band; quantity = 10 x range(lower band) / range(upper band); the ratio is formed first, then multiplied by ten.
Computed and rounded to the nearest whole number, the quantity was 31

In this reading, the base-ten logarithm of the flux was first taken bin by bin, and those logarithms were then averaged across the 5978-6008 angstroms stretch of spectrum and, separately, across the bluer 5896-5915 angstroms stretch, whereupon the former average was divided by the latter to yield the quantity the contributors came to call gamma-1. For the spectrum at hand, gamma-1 1.02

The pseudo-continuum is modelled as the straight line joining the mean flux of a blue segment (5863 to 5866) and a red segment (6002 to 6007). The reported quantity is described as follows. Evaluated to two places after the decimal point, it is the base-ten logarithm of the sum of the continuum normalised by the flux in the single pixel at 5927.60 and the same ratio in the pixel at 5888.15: 0.29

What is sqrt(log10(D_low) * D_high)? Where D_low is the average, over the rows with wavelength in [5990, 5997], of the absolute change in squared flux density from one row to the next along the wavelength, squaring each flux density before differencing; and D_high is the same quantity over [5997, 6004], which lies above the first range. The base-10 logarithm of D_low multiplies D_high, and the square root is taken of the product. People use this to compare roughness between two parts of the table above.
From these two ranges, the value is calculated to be 7.1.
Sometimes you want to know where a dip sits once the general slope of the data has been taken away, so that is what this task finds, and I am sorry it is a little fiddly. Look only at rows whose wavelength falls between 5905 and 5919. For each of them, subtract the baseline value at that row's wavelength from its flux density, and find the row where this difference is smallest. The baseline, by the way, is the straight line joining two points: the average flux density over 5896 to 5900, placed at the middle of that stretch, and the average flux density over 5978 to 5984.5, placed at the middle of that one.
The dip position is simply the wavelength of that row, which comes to 5907.16 angstroms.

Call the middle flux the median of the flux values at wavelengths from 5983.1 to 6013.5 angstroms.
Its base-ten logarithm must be 1.03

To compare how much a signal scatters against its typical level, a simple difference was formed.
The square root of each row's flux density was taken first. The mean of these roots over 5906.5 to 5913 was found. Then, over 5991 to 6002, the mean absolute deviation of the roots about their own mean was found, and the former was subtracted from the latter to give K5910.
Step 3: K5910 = -3.04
